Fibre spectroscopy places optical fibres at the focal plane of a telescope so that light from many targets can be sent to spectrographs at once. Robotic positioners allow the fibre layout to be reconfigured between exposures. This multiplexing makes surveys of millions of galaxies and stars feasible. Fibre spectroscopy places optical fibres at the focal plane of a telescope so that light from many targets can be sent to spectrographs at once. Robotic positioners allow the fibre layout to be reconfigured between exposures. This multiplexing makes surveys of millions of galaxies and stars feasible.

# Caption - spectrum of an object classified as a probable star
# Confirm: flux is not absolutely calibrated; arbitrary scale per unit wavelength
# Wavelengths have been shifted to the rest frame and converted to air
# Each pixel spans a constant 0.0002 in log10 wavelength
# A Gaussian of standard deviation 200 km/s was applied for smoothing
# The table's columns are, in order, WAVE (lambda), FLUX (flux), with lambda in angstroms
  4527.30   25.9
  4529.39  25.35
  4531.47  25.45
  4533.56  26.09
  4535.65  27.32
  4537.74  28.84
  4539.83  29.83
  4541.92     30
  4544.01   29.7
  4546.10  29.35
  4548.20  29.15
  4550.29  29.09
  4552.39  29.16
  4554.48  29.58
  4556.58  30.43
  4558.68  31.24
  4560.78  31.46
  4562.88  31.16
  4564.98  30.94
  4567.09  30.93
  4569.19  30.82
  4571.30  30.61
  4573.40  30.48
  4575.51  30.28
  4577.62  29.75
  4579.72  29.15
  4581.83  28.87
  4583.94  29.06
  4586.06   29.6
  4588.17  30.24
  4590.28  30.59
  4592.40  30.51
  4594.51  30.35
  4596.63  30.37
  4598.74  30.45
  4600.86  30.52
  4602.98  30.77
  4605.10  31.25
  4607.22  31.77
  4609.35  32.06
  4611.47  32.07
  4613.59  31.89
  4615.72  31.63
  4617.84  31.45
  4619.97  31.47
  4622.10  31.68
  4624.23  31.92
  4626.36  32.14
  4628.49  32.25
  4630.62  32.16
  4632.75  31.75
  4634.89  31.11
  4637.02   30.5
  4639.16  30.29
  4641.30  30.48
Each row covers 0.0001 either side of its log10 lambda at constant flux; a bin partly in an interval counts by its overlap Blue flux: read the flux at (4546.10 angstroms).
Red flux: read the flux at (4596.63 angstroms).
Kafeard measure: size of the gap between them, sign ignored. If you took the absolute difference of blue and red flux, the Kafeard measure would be 1.0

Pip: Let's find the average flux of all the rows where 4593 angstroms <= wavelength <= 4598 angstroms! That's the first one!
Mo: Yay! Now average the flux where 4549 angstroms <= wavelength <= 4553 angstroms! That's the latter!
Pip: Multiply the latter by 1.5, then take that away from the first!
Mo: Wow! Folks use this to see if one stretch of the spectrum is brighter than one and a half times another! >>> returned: -13.3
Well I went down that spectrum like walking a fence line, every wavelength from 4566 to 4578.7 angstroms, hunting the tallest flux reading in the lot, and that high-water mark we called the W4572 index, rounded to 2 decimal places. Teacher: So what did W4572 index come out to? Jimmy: 30.93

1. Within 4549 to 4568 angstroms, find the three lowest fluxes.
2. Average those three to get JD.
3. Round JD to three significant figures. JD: 29.3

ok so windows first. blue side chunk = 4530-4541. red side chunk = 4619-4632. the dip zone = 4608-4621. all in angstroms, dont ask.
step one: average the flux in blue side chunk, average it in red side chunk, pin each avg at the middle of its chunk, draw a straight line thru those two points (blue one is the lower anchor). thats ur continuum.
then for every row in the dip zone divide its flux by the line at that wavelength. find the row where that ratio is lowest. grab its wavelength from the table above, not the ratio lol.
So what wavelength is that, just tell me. 4619.97 angstroms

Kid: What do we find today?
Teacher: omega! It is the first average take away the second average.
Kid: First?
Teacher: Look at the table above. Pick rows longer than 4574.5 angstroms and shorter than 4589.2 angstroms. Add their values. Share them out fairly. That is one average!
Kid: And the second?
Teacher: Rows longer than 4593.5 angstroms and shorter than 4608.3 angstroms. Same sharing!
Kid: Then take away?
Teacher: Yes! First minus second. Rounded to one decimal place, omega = -1.2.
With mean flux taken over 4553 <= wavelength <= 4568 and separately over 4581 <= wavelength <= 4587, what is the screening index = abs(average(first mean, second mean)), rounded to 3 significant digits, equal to 30.0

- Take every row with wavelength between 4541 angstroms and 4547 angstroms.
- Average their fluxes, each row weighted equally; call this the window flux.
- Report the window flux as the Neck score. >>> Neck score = 29.7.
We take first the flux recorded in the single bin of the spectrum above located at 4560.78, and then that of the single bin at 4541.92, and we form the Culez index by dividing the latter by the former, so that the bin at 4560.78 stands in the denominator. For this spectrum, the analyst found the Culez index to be 0.95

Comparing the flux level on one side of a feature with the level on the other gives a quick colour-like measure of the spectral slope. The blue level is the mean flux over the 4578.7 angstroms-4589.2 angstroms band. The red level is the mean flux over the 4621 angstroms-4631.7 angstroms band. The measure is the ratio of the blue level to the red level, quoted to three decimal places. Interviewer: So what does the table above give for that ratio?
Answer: 0.917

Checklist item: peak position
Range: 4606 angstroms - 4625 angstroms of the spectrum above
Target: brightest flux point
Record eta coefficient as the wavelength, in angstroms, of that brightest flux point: 4611.47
